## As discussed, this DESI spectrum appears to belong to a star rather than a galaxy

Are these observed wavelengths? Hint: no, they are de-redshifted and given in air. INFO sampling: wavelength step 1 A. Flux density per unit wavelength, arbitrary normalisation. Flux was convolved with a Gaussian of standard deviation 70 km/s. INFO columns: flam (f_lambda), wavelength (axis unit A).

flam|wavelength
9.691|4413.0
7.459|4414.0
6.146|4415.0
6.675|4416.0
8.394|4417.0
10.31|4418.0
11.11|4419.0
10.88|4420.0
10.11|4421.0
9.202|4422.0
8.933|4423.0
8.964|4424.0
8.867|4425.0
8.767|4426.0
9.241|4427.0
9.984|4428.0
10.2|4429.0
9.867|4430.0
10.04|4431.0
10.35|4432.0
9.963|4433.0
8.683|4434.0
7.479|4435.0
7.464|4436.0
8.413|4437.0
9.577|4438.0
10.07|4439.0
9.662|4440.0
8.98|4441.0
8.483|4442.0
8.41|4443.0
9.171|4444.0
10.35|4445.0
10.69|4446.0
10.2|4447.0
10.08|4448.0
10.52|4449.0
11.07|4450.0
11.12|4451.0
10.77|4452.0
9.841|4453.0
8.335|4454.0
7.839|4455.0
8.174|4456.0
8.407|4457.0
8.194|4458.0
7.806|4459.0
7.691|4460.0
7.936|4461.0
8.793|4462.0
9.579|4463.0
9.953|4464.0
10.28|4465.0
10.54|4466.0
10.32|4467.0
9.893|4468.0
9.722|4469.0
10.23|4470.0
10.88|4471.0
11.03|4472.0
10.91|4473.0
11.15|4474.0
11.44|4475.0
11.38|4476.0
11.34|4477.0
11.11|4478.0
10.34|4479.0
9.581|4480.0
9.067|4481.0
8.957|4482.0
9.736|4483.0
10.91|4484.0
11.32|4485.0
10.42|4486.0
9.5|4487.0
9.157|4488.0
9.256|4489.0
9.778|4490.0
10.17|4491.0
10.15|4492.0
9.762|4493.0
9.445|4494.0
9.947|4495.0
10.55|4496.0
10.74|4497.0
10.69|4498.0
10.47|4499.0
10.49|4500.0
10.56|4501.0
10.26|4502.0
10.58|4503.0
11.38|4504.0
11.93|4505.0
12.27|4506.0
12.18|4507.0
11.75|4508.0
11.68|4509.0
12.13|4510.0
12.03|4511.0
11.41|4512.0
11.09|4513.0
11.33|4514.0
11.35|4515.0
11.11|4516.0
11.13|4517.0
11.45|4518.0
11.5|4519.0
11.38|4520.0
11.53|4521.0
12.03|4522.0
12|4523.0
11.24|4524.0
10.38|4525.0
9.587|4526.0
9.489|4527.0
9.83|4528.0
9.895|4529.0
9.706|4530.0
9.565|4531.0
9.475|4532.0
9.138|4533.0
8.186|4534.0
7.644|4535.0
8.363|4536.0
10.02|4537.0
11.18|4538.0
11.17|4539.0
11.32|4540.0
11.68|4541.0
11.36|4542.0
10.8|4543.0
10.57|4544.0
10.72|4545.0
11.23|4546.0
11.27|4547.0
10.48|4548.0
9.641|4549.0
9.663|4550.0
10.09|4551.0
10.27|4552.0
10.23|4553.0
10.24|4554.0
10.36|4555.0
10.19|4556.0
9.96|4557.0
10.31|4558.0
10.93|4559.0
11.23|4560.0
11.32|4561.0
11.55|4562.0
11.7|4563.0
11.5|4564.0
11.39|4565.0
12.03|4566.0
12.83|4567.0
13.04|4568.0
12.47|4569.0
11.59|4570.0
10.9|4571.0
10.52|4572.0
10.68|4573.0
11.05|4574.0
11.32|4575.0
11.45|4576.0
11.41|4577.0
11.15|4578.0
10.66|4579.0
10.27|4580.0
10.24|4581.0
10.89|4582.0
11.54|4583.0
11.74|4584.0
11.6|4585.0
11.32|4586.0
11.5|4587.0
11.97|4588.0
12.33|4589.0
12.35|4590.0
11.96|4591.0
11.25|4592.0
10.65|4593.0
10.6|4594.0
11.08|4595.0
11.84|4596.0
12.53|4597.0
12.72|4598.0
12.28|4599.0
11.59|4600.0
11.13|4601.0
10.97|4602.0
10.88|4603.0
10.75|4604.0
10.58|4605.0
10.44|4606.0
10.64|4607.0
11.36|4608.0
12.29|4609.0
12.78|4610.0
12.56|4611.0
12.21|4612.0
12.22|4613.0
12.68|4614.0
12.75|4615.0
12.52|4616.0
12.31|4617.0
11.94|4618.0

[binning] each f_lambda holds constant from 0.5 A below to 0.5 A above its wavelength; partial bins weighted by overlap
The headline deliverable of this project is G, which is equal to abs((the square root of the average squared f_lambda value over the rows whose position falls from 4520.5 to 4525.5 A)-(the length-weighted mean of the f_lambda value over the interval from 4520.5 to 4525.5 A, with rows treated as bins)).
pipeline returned 0.016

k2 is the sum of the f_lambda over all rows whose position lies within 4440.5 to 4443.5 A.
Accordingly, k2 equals 26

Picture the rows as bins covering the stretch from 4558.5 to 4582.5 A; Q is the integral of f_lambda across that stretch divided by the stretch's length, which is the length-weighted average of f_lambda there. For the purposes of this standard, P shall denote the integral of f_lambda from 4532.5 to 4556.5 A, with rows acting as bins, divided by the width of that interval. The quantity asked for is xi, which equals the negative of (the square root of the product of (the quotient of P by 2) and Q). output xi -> -7.62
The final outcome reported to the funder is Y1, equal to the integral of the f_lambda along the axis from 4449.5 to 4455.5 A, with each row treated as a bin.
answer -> 59.0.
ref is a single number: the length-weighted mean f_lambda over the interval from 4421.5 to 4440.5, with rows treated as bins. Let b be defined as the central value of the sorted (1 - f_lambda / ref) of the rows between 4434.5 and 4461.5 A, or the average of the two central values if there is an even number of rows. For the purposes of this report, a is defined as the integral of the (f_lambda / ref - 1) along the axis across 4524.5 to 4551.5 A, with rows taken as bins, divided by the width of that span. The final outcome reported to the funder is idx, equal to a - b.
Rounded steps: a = 0.09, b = 0.03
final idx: 0.1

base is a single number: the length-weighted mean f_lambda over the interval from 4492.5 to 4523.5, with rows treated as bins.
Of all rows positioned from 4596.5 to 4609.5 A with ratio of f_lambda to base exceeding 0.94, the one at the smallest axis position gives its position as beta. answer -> 4597.0 A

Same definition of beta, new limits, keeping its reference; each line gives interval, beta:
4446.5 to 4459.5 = 4449.0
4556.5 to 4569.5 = 4559.0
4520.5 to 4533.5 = 4521.0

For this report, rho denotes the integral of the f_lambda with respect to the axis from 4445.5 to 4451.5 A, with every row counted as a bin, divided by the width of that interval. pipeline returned 10.6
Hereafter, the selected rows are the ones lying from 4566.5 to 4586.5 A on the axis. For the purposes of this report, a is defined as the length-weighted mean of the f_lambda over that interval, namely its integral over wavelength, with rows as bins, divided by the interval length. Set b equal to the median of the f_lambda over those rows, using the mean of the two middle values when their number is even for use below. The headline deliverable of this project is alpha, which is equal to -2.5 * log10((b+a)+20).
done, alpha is -4.07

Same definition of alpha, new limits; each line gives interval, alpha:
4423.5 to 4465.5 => -3.97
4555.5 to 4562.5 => -4.05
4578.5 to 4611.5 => -4.08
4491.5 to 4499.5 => -4.02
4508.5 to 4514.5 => -4.09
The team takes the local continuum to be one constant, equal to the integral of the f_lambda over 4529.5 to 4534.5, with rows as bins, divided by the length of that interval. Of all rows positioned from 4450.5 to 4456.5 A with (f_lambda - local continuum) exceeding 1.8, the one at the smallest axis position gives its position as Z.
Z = 4451.0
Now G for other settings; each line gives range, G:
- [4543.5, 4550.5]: 0.018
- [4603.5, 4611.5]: 0.036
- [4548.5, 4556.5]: 0.003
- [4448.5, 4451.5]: 0.003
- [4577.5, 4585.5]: 0.014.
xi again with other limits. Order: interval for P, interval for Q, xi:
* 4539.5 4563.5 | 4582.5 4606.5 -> -7.84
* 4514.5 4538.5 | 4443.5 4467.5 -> -6.99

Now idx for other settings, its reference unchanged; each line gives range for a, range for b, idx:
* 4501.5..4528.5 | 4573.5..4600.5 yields 0.5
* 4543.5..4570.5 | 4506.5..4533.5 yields 0.4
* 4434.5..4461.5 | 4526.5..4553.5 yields 0.1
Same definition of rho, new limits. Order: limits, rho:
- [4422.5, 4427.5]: 9.0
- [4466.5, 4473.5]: 10.4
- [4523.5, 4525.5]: 10.8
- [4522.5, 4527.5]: 10.5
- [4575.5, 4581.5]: 10.9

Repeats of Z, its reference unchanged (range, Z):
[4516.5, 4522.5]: 4517.0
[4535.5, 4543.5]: 4538.0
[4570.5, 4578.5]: 4574.0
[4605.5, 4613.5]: 4608.0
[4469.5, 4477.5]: 4472.0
